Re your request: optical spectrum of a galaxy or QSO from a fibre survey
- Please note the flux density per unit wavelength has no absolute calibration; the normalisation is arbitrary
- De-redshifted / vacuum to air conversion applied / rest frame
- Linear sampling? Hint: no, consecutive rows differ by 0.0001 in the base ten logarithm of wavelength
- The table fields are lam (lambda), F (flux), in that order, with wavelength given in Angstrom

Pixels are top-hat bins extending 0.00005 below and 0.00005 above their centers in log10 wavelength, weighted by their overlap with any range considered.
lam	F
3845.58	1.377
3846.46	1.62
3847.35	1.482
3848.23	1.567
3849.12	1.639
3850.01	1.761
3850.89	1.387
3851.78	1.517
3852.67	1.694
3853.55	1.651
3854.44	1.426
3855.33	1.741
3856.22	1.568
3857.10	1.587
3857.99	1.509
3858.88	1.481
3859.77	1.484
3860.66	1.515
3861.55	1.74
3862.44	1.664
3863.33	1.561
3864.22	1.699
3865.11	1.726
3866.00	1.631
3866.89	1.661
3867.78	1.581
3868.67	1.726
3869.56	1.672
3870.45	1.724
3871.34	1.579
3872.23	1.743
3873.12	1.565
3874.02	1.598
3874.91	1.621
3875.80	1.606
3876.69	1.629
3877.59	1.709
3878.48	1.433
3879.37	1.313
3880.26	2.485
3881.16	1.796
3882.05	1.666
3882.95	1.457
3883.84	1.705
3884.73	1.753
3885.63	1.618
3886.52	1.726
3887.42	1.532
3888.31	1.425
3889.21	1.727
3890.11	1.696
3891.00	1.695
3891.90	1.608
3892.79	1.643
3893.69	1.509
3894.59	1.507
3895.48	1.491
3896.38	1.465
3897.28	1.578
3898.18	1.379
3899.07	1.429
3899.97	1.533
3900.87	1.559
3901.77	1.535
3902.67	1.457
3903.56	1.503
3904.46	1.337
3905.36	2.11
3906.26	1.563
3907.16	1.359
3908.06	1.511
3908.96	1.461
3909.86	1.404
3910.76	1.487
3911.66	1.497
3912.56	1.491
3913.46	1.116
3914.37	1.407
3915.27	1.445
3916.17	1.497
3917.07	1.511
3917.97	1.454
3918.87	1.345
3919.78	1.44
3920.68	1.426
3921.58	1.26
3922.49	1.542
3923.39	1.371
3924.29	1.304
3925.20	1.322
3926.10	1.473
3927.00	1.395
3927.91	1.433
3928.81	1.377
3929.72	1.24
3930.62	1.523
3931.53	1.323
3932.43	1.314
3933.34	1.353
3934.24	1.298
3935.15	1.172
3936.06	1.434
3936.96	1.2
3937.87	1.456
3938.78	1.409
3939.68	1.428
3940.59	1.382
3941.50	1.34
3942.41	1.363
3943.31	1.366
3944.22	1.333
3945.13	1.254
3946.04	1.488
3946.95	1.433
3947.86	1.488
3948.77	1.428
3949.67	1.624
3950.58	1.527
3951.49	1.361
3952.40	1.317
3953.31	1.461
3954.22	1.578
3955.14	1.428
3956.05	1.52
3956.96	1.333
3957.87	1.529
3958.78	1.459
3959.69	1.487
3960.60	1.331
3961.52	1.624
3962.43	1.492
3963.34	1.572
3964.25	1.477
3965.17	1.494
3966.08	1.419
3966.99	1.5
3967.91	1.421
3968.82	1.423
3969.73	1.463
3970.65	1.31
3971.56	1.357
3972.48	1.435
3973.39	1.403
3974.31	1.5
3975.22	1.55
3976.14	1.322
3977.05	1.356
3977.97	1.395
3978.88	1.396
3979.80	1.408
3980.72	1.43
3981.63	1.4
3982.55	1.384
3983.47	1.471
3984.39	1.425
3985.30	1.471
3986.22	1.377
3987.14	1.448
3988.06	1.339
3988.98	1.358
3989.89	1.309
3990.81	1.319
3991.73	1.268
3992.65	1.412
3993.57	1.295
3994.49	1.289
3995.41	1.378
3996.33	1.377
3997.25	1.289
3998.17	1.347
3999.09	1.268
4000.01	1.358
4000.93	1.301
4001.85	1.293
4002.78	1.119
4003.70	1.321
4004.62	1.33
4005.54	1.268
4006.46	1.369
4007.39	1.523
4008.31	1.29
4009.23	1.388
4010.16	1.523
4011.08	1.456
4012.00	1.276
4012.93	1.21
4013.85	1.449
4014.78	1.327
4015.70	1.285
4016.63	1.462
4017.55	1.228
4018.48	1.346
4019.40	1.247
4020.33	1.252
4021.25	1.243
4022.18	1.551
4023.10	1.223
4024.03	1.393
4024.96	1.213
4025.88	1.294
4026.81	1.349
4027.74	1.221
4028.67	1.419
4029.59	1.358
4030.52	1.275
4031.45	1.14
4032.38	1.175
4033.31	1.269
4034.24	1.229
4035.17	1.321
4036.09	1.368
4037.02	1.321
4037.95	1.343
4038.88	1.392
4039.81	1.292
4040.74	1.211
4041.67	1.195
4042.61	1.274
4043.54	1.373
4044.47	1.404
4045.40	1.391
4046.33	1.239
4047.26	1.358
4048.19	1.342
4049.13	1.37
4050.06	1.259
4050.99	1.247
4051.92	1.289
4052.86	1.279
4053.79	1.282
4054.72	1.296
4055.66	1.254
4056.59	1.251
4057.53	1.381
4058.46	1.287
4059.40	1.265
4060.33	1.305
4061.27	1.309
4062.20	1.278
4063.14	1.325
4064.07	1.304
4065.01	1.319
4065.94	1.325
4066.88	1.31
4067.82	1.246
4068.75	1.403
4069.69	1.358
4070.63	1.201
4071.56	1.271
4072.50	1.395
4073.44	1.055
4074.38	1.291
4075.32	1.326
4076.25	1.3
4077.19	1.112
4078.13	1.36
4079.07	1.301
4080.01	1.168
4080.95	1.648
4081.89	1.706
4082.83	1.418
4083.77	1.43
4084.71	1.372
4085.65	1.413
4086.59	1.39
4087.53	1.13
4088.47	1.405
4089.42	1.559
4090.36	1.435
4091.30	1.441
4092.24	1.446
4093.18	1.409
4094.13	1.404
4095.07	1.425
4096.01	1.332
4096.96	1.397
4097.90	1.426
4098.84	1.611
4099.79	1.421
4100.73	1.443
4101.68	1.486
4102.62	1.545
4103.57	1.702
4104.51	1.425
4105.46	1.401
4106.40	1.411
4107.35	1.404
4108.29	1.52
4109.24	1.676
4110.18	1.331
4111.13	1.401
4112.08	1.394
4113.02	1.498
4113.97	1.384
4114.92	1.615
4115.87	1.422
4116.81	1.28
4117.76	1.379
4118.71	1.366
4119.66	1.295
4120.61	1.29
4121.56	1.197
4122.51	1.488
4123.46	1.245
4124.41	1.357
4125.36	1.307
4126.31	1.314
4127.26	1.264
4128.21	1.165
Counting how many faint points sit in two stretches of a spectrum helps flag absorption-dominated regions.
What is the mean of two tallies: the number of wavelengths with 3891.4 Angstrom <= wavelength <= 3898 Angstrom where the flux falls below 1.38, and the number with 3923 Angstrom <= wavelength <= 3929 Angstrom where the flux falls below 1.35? 1.0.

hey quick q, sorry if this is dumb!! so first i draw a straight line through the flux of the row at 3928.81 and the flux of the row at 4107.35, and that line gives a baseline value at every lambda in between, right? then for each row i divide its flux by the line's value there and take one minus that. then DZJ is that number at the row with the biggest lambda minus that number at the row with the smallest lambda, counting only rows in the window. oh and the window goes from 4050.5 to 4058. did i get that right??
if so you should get -0.10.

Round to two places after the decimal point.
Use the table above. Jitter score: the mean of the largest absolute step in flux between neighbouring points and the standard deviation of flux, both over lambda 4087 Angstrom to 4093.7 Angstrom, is 0.20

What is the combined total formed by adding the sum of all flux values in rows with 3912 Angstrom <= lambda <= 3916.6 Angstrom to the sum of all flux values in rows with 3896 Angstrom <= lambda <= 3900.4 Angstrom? 14.3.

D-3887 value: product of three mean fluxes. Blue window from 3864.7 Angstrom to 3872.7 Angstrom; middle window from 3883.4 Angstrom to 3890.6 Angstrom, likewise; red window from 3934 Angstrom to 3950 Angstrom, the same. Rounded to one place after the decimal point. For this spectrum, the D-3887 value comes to 3.8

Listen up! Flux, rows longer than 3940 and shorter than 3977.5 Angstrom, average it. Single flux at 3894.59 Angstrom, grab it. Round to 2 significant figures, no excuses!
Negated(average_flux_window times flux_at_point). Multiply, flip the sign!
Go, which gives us -2.2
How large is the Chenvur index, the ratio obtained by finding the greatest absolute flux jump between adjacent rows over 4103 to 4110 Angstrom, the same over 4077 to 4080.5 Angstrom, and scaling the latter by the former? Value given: 0.9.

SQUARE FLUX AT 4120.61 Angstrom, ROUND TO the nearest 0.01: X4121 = 1.66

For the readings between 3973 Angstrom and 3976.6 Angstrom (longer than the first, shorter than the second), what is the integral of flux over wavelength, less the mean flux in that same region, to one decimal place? 3.8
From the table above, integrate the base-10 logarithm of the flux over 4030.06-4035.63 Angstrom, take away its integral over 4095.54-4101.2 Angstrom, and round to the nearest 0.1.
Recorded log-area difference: -0.4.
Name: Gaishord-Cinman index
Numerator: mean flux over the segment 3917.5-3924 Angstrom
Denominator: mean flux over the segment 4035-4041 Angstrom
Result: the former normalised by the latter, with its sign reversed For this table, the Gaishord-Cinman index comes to -1.06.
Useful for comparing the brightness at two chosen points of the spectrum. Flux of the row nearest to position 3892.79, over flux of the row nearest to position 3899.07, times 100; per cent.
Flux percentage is 115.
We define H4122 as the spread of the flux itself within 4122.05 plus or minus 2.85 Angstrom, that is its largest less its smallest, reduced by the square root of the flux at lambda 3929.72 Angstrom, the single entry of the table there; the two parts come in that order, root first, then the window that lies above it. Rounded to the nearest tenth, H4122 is -0.8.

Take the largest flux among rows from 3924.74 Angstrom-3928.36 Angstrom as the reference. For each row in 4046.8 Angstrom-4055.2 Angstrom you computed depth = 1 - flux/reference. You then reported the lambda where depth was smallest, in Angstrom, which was 4049.13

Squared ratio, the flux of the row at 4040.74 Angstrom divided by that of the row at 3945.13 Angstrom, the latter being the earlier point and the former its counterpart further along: 0.93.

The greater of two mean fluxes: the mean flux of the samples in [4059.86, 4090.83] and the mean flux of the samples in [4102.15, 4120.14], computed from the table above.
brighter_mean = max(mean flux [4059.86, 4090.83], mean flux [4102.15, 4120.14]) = 1.445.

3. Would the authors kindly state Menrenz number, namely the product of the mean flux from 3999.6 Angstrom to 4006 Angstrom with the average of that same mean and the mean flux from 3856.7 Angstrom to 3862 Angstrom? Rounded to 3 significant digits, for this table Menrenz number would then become 1.82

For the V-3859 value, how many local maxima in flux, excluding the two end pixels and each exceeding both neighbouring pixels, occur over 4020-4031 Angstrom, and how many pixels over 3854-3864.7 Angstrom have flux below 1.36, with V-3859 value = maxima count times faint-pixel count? 0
